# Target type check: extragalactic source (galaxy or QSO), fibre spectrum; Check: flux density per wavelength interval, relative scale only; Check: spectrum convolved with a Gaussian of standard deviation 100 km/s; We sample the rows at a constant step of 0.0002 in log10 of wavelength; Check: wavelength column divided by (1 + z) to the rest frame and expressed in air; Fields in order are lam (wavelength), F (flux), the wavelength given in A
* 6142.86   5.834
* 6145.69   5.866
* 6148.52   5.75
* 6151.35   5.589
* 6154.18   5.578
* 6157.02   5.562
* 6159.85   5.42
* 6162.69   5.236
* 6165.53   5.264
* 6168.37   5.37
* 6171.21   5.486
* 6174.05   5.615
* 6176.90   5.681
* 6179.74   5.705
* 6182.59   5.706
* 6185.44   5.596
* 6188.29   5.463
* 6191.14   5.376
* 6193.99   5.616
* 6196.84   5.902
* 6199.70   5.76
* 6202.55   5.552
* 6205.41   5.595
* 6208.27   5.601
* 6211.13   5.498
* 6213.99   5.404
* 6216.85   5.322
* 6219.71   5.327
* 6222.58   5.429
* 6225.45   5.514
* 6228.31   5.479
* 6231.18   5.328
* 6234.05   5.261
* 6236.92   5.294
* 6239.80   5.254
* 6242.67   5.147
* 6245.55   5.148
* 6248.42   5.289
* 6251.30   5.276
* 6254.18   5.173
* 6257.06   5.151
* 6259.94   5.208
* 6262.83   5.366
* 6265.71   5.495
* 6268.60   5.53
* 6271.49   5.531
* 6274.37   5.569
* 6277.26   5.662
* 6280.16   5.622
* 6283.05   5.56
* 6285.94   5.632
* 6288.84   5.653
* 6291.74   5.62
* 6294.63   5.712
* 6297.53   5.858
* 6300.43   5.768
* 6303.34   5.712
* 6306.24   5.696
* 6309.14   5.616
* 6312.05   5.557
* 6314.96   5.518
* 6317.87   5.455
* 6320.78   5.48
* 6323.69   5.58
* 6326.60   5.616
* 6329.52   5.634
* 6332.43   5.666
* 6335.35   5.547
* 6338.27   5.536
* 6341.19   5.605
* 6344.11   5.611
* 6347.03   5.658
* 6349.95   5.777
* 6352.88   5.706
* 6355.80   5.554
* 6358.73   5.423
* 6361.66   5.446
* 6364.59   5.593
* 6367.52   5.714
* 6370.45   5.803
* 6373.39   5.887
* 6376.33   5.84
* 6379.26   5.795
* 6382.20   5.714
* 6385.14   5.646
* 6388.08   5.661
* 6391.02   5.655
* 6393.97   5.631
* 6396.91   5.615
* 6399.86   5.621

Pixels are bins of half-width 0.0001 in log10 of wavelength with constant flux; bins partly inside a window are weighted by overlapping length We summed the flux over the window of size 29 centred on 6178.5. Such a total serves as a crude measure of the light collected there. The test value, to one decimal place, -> 55.3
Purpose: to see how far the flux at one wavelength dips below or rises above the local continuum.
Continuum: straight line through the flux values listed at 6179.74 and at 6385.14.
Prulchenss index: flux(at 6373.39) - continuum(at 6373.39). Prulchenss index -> 0.24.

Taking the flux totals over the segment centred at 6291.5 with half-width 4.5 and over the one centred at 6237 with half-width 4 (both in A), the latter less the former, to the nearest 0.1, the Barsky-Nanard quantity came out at -1.2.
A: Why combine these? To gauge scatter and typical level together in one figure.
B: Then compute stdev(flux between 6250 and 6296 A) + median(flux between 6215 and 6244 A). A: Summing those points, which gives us 5.51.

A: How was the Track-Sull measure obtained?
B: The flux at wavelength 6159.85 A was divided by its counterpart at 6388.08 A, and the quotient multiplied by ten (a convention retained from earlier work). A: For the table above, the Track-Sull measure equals 9.6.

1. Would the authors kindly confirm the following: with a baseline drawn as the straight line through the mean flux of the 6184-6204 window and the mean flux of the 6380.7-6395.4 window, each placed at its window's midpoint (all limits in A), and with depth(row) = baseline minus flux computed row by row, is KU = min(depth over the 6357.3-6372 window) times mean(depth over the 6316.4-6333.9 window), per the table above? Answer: -0.011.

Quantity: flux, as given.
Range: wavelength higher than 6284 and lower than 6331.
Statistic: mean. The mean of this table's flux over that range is 5.63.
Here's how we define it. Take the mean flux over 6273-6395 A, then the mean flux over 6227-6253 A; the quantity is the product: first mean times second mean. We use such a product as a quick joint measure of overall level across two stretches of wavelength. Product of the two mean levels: 29.8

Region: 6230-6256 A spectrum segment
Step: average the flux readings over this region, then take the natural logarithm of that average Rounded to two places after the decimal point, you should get 1.66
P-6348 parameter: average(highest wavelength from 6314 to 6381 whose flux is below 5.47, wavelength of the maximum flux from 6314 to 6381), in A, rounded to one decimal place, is 6367.5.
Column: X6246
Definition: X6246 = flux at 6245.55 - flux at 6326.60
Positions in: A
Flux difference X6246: -0.47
